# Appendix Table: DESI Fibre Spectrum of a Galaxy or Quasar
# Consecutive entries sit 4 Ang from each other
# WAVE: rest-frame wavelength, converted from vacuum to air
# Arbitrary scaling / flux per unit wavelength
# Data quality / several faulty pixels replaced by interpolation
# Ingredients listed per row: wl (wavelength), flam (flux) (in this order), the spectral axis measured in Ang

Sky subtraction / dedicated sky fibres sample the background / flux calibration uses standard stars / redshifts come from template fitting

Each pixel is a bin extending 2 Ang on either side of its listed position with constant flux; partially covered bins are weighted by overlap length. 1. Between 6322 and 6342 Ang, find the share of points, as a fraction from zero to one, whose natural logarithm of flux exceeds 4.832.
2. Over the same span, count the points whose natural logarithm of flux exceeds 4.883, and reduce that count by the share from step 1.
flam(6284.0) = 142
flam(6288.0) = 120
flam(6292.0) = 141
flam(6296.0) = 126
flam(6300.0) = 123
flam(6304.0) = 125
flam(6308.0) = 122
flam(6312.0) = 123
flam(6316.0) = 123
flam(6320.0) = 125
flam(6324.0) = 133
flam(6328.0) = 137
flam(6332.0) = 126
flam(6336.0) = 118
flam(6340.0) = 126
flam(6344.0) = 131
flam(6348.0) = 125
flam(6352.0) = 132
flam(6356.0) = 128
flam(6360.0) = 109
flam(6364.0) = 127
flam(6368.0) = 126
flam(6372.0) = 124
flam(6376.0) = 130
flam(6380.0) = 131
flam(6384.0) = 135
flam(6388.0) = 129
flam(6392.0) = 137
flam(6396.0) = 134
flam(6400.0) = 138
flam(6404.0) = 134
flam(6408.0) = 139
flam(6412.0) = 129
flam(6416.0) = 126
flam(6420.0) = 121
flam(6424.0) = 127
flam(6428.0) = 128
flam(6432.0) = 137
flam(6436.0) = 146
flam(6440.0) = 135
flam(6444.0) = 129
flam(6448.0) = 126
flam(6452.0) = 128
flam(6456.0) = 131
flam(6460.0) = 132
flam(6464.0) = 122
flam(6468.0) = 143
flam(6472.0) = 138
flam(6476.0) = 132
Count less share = 1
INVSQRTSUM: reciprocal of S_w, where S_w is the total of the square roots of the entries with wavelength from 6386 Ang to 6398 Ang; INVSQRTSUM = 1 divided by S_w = 0.0289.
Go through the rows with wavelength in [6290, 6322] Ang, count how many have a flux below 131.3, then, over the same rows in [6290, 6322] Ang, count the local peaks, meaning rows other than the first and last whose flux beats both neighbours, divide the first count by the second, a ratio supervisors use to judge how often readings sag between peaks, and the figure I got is 7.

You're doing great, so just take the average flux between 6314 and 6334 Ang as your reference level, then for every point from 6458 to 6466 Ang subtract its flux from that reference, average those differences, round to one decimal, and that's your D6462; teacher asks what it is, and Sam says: 1.8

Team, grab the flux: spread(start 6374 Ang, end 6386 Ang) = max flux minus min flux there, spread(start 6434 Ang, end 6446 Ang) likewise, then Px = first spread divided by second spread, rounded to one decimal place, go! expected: 0.3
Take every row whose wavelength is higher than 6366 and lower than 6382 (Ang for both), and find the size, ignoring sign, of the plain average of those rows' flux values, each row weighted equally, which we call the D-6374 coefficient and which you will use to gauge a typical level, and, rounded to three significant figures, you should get 128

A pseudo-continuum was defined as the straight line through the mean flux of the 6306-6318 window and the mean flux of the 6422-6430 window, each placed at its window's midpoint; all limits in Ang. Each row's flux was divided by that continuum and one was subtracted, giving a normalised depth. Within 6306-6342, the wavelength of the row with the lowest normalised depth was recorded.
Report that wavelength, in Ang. 6336.0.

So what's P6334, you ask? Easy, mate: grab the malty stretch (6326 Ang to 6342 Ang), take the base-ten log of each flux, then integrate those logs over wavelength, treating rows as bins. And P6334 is 33.6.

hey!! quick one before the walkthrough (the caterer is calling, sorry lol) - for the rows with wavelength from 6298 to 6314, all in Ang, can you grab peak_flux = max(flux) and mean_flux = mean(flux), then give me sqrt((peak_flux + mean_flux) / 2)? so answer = 11.1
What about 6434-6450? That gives 11.8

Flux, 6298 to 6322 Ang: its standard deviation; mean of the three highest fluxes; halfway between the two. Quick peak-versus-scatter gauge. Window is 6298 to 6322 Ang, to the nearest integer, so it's 63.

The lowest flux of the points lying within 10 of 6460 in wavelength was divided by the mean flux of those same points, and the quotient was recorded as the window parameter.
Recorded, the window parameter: 0.930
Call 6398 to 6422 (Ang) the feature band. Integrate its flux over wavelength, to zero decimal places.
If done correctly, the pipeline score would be 3148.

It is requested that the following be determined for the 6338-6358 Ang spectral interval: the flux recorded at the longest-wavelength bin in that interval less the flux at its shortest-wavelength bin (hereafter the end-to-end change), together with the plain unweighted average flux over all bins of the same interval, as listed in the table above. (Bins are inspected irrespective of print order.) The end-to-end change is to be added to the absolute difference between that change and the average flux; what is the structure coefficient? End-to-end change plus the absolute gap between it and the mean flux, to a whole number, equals 128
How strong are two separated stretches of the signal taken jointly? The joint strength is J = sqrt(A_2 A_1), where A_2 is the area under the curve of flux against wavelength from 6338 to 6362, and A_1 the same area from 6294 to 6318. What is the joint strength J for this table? 2986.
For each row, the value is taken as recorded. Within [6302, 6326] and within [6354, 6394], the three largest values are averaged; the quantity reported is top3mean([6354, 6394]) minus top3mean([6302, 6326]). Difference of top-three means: 7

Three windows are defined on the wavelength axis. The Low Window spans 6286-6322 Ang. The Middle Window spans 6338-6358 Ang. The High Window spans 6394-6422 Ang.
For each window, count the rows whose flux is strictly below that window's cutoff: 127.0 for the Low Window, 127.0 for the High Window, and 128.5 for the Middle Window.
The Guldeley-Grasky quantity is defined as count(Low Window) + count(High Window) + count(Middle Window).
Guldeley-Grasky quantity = 13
